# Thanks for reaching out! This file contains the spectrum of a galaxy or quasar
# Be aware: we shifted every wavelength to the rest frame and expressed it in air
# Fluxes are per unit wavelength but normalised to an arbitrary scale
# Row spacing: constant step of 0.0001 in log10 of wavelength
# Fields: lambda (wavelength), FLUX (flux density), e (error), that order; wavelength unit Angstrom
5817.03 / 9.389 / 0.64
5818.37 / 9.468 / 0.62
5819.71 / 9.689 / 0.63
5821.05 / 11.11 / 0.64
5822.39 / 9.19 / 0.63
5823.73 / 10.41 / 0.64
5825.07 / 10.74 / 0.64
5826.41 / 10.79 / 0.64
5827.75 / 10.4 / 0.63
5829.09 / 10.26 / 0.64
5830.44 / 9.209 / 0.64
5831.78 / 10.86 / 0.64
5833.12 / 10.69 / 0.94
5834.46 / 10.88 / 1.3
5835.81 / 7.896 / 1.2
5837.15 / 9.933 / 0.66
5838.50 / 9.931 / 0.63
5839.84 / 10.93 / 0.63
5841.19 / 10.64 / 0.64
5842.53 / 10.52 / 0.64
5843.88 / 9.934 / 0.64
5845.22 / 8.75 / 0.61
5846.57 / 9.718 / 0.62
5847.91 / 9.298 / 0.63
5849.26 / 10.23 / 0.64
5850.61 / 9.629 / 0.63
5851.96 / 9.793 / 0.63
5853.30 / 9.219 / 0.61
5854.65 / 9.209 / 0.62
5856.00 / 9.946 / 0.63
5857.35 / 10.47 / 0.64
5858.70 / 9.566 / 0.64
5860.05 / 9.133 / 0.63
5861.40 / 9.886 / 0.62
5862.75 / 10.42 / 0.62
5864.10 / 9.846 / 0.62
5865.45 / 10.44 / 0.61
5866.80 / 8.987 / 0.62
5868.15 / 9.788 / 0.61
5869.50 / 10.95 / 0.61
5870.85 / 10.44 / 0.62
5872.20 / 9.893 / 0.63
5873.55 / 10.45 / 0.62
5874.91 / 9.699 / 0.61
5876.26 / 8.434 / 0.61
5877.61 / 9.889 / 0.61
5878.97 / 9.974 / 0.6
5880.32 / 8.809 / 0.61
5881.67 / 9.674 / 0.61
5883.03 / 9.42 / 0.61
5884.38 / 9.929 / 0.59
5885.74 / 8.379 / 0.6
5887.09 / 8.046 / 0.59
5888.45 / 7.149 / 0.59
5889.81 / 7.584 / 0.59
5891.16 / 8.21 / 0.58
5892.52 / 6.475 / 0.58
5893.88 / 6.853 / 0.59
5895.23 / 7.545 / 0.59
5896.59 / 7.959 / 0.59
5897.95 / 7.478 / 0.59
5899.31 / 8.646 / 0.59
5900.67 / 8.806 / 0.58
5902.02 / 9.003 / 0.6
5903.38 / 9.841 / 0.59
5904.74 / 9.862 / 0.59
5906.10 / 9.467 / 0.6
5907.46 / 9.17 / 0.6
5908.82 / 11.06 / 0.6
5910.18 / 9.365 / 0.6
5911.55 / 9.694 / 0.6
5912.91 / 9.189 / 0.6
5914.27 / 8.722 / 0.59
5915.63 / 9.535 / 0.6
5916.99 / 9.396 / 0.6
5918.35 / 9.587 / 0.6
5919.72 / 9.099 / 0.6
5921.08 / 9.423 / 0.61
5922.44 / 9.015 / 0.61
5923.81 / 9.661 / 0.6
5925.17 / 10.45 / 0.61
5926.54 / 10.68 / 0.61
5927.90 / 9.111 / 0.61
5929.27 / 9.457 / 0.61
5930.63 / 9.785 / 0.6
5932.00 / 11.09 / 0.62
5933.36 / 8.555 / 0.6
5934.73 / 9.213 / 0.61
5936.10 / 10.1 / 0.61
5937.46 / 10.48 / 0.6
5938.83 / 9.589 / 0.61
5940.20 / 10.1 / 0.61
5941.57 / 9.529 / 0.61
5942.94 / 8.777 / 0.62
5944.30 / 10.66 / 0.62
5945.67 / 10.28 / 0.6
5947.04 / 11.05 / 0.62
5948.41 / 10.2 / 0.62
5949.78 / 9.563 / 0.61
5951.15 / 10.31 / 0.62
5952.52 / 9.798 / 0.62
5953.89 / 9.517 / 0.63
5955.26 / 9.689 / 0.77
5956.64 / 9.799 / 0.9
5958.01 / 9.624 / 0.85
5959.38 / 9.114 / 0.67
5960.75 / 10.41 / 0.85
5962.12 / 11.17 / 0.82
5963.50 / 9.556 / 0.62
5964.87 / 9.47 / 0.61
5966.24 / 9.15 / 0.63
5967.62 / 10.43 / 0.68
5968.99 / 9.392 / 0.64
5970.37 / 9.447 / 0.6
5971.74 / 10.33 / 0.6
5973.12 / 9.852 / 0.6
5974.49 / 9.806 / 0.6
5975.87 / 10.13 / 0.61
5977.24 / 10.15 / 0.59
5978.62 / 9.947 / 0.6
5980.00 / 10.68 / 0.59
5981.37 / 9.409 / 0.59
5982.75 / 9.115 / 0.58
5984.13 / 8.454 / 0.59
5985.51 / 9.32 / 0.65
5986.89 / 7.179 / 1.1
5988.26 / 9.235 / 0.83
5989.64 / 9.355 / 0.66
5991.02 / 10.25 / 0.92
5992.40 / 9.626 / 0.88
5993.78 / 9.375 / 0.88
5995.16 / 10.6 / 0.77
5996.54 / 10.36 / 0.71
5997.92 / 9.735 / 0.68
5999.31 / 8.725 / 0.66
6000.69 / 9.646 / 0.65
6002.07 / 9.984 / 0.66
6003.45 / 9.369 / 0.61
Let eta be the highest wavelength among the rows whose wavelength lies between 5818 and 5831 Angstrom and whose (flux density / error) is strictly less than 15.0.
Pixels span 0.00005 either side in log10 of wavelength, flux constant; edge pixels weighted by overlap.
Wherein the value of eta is 5830.44 Angstrom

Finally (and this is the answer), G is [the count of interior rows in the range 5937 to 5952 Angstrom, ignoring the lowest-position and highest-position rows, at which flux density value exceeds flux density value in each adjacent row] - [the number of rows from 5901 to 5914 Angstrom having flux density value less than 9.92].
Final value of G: -5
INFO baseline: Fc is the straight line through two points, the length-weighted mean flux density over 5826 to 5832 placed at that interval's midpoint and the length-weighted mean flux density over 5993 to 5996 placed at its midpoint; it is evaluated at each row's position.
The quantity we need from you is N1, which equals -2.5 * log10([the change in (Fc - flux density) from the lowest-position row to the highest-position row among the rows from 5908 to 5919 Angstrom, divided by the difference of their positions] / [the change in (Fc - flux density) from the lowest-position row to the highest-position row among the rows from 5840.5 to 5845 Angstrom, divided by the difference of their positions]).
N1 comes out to 0.6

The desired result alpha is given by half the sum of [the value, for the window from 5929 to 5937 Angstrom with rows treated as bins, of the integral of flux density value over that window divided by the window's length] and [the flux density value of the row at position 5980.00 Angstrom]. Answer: 10.2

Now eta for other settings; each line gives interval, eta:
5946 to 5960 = 5959.38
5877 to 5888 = 5887.09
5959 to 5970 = 5968.99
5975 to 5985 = 5984.13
